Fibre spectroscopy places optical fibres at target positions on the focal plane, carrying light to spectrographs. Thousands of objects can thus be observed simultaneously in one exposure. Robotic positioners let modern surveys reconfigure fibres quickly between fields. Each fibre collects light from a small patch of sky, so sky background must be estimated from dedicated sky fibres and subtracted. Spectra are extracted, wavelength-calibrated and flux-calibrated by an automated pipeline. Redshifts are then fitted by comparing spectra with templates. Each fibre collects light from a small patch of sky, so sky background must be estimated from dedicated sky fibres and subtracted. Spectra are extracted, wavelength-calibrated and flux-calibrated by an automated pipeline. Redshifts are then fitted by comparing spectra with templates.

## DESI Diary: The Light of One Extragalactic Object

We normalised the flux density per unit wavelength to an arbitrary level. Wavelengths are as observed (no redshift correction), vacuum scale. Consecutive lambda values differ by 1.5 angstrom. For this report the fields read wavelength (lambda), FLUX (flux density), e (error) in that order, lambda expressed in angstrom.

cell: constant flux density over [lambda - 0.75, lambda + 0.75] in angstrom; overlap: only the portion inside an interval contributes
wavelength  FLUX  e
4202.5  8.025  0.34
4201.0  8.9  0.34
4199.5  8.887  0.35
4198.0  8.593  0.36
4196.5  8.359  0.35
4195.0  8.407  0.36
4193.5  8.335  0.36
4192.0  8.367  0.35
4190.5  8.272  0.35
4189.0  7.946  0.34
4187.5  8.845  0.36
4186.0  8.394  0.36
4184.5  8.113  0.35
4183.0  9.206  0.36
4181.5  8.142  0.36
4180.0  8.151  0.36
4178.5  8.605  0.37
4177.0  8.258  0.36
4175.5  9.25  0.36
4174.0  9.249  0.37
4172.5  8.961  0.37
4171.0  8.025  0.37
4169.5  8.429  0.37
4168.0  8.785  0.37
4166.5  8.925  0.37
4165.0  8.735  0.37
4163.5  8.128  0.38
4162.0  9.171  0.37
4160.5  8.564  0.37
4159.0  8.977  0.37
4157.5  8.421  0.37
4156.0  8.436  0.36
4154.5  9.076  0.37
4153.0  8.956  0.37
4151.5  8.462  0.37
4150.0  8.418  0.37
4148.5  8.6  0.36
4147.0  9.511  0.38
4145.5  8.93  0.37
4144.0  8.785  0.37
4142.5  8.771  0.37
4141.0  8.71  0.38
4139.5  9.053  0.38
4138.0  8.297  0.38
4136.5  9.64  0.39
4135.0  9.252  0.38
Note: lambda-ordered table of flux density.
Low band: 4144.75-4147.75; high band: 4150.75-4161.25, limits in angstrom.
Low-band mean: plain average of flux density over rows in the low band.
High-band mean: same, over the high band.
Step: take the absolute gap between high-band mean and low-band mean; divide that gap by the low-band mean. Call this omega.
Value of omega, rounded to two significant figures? 0.057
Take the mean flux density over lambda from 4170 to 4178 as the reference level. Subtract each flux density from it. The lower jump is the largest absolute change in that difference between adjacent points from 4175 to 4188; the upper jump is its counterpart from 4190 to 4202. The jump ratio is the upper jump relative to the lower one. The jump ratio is 0.27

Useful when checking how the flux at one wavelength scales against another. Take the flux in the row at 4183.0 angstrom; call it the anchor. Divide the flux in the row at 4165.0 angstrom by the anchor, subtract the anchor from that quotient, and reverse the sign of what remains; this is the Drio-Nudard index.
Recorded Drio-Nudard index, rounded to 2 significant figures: 8.3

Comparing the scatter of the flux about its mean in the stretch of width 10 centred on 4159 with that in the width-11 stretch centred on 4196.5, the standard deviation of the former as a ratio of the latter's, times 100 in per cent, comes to 158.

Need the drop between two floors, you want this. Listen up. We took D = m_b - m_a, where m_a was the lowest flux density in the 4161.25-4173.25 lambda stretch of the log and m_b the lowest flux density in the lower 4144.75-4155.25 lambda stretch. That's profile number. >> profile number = 0.39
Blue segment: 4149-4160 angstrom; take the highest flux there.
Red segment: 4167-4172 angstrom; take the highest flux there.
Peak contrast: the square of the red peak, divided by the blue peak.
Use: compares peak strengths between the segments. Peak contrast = 8.50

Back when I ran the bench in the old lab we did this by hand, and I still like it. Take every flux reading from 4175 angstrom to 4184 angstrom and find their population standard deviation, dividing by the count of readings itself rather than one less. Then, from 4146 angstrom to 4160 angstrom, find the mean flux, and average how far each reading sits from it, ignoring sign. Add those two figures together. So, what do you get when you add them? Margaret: 0.80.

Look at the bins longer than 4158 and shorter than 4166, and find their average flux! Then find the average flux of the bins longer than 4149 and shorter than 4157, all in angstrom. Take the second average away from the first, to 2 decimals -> 0.05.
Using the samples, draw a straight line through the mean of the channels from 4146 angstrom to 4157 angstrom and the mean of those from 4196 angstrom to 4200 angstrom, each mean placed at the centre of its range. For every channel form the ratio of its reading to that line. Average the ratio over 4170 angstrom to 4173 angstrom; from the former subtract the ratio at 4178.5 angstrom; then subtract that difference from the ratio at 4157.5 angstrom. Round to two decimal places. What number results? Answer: 0.98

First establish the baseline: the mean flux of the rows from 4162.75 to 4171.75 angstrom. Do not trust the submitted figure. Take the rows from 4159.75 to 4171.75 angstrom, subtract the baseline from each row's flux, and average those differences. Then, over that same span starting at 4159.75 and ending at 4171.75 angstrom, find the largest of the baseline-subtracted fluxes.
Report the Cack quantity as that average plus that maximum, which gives 0.76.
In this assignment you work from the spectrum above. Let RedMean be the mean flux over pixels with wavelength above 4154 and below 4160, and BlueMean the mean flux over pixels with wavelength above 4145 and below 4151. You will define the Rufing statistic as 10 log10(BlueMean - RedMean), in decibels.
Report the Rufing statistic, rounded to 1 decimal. -8.6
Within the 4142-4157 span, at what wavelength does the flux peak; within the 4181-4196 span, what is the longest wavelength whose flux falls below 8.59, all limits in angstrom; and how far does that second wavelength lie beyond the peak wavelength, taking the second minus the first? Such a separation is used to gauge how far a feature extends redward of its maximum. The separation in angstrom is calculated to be 48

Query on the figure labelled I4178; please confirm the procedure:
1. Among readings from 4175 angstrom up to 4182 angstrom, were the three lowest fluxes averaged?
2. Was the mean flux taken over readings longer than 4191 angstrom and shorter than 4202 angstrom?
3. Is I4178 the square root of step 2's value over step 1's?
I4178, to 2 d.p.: 1.02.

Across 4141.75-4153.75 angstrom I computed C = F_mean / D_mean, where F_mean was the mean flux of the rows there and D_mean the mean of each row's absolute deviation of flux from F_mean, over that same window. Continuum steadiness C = 36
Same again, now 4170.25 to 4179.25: 20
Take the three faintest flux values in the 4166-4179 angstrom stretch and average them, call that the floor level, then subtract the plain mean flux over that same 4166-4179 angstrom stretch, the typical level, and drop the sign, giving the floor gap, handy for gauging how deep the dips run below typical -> 0.48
